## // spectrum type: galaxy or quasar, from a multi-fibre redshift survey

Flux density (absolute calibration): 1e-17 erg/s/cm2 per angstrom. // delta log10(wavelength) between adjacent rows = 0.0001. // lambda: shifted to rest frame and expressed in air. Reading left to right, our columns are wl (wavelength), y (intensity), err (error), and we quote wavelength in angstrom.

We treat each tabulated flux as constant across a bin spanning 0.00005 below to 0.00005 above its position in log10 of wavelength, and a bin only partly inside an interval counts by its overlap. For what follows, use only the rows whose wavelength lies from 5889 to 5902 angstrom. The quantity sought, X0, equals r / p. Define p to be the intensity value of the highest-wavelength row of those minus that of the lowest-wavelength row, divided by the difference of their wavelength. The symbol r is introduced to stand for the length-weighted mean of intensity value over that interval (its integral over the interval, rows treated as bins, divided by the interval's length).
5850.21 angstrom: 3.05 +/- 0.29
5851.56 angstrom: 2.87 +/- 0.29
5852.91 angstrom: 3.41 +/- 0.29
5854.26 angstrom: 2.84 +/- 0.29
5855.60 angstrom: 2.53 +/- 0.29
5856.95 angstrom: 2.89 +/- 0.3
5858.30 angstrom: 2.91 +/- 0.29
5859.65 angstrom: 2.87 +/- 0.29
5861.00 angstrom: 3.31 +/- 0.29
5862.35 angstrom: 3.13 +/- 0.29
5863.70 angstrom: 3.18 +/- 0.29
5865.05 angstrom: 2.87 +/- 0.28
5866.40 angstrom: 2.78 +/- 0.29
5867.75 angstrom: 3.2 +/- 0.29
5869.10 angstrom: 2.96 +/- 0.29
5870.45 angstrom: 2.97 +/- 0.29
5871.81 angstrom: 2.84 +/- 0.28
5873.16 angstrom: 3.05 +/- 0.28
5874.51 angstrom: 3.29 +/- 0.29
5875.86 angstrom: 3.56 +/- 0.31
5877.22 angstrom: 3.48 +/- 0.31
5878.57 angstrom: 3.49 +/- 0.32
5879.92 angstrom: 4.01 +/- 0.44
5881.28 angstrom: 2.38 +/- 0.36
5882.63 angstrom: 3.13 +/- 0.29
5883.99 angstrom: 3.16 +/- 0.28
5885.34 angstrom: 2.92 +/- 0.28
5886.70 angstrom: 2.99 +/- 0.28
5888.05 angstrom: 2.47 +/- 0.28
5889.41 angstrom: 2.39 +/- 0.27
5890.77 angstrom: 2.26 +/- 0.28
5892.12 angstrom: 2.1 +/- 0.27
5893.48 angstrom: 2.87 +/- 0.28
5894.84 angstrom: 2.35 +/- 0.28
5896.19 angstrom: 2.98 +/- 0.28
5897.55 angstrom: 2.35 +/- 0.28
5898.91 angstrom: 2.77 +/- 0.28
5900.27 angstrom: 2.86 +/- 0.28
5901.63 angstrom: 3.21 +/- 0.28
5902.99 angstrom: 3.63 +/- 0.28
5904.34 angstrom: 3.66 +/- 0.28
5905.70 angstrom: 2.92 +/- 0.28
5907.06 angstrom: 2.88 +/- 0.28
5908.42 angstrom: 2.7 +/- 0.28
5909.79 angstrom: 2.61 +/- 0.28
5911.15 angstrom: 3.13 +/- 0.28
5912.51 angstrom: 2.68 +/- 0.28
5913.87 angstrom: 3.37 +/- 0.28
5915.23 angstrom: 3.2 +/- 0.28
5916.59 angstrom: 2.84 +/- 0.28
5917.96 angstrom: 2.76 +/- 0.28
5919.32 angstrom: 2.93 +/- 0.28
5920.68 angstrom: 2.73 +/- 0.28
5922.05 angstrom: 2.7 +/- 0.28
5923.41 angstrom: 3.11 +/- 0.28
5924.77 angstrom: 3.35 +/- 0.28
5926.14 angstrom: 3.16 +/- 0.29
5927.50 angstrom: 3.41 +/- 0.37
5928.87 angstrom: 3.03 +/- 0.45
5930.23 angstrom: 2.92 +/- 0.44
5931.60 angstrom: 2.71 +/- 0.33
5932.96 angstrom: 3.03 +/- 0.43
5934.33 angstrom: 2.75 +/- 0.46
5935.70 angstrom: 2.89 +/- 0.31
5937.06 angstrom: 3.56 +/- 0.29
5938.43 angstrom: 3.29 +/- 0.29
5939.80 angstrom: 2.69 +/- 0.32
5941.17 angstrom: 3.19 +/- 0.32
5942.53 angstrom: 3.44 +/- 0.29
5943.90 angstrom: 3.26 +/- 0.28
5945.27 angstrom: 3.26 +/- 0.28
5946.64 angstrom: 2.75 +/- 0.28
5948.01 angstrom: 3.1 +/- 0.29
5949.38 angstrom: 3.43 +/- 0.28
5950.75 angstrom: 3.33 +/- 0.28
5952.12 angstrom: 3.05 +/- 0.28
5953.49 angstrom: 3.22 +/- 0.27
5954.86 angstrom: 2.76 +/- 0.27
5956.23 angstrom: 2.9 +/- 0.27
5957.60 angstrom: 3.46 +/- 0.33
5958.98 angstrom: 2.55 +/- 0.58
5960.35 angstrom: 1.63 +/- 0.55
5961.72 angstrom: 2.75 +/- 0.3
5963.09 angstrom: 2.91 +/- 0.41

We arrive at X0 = 39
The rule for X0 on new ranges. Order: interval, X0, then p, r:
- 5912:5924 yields 74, 0.04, 2.93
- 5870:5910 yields -322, -0.01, 2.95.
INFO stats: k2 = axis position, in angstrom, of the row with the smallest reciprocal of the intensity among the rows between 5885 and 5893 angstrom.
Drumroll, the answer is 5886.70 angstrom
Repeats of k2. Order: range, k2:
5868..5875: 5874.51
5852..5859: 5852.91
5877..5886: 5879.92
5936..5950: 5937.06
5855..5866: 5861.00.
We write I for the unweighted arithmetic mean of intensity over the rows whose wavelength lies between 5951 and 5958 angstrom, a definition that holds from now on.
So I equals 3.08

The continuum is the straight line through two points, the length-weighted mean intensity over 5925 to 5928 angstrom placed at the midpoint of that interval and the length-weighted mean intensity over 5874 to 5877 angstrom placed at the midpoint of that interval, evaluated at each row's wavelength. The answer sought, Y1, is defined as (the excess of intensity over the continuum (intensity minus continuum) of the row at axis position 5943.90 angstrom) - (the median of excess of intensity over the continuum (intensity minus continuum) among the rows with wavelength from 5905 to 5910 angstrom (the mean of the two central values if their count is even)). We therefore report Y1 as 0.6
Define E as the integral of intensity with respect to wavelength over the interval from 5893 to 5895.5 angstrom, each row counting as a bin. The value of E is 6.5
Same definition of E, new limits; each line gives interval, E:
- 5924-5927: 9.8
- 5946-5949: 8.9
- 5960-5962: 4.3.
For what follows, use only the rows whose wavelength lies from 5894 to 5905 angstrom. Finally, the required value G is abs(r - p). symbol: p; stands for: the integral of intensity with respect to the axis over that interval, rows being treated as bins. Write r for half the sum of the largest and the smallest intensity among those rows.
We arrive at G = 29.7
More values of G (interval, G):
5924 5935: 30.4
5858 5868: 27.2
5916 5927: 29.5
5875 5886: 32.7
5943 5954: 31.9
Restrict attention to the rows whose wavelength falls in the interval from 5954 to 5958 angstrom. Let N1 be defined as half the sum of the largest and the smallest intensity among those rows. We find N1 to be 3.11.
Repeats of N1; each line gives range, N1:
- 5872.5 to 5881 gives 3.53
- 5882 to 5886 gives 3.04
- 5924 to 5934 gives 3.06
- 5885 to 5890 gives 2.69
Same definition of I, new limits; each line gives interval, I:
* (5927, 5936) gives 2.96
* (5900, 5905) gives 3.34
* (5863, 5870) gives 3.00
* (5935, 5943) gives 3.18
